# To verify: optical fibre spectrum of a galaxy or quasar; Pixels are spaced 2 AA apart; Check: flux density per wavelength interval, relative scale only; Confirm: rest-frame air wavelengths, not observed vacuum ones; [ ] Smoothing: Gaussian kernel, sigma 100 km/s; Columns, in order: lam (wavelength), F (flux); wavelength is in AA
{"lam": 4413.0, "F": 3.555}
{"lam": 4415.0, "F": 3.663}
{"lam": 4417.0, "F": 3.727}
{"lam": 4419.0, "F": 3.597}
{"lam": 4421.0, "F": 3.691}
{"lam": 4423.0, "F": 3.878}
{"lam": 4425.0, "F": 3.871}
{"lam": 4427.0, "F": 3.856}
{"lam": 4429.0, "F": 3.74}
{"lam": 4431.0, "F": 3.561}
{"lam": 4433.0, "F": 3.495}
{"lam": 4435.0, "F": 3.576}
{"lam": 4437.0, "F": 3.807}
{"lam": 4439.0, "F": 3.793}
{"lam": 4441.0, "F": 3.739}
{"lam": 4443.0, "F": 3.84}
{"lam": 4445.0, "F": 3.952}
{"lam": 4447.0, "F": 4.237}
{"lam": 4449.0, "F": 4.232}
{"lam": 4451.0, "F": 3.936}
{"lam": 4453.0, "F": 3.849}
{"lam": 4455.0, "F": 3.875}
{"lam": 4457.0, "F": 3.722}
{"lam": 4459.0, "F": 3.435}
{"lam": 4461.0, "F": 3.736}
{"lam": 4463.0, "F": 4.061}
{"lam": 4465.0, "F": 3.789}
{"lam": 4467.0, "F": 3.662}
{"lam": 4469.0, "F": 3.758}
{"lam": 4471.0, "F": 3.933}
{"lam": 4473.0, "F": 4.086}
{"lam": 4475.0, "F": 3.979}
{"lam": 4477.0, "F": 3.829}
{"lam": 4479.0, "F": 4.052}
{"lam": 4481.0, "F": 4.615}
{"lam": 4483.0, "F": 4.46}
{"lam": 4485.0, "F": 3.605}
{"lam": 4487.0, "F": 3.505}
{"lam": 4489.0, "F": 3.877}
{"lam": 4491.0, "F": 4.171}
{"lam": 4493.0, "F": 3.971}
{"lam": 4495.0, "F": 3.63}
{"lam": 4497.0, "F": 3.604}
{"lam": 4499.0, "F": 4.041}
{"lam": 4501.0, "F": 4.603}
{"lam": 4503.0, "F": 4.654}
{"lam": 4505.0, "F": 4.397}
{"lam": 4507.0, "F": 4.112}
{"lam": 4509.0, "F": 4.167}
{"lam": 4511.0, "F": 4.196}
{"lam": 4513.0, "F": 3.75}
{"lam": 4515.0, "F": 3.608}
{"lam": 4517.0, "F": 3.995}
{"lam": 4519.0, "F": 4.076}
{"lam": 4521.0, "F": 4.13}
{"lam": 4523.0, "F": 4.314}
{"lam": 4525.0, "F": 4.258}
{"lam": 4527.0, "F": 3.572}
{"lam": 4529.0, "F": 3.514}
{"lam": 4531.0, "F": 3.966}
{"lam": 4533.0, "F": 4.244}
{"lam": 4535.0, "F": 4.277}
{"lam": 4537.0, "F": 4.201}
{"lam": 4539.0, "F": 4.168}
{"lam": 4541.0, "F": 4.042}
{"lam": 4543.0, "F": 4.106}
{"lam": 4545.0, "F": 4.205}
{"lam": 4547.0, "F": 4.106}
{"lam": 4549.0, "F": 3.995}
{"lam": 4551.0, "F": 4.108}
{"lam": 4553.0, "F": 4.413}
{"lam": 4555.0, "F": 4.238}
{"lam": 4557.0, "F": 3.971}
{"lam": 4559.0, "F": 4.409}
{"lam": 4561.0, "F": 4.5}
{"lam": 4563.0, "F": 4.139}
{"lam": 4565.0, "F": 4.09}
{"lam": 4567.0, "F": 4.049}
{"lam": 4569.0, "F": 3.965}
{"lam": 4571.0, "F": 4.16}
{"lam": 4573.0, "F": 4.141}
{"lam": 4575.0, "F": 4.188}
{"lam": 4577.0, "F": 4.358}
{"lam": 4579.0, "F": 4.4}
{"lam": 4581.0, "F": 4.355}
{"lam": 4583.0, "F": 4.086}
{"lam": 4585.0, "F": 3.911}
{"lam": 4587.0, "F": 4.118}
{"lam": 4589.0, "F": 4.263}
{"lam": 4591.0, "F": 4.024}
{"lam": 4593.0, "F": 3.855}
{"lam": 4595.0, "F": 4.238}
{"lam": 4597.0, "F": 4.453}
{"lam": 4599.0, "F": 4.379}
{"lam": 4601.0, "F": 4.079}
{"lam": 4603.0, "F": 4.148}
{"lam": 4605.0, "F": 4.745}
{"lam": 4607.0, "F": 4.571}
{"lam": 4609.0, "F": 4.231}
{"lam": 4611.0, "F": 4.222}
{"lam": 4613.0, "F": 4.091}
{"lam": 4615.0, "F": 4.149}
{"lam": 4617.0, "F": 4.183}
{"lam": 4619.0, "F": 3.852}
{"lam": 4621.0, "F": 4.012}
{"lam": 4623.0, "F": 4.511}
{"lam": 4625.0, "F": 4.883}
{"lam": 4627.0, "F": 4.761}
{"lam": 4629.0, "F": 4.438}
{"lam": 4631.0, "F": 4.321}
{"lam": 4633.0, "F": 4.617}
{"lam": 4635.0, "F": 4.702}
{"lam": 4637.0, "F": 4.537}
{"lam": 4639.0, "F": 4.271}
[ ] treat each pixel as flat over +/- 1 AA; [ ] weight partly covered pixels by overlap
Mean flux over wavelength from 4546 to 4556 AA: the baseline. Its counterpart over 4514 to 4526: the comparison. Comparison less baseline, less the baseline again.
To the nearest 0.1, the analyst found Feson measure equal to -4.3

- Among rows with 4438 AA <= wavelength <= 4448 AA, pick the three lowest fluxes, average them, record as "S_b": 3.79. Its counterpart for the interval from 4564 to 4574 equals 4.03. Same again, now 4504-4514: 4.01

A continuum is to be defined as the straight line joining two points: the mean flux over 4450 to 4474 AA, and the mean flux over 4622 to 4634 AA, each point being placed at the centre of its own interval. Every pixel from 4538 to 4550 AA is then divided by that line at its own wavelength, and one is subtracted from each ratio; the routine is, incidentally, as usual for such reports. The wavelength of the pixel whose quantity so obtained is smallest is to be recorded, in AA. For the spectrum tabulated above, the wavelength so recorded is 4549.0 AA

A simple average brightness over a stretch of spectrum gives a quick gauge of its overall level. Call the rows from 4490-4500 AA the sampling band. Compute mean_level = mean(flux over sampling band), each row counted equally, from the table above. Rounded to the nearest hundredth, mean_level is 3.88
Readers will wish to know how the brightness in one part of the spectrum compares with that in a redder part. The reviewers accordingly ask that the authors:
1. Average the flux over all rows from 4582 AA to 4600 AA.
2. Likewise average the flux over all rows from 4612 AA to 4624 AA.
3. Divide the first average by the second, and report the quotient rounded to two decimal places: 1.00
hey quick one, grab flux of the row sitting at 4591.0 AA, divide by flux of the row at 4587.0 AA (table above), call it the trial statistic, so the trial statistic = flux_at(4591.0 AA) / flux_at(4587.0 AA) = 0.98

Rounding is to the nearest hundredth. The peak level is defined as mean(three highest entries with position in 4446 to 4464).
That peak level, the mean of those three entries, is 4.18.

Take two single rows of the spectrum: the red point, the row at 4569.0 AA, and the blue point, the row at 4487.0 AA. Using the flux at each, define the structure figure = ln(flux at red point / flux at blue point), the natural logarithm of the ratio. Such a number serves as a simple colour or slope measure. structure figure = 0.123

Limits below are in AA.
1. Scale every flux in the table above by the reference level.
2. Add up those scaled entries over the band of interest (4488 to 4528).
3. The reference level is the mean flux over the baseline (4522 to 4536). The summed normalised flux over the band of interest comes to 20.2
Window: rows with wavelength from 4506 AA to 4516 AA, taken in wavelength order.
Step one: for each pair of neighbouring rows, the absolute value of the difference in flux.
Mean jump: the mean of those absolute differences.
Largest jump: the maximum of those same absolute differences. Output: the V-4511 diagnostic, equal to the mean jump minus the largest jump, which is -0.28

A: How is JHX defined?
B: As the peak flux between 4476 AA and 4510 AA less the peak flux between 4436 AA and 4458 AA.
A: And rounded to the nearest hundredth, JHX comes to 0.42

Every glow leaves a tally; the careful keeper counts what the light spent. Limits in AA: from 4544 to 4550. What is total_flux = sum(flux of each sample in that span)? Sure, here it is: 12.3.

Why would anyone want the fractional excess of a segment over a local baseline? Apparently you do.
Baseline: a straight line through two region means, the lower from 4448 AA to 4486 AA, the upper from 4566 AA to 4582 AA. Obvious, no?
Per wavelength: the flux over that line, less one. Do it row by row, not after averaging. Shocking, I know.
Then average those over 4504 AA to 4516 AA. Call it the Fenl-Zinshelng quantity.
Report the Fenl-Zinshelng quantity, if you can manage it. 0.00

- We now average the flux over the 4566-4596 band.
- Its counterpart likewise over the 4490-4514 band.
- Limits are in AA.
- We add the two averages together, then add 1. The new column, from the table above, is 9.25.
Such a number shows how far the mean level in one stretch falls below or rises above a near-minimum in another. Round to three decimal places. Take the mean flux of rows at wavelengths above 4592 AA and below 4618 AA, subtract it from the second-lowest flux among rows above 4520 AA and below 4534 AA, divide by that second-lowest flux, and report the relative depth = -0.192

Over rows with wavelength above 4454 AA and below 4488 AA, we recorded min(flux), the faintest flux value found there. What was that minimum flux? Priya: 3.435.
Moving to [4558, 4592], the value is 3.911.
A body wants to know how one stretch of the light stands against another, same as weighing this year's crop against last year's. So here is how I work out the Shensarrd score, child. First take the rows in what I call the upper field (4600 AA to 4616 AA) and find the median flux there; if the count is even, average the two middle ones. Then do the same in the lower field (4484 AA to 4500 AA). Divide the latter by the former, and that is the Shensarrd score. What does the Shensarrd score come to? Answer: 0.897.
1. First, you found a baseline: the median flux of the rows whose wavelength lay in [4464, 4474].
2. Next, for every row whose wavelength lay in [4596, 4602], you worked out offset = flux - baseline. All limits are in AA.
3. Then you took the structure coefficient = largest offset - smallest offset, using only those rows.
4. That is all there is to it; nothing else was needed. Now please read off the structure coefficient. 0.37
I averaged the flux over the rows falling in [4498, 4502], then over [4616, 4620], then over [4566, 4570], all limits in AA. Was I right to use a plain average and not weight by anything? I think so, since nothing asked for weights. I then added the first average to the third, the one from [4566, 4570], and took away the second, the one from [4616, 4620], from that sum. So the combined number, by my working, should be 4.31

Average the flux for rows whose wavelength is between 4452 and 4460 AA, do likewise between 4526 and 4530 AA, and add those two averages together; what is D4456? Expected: 7.26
